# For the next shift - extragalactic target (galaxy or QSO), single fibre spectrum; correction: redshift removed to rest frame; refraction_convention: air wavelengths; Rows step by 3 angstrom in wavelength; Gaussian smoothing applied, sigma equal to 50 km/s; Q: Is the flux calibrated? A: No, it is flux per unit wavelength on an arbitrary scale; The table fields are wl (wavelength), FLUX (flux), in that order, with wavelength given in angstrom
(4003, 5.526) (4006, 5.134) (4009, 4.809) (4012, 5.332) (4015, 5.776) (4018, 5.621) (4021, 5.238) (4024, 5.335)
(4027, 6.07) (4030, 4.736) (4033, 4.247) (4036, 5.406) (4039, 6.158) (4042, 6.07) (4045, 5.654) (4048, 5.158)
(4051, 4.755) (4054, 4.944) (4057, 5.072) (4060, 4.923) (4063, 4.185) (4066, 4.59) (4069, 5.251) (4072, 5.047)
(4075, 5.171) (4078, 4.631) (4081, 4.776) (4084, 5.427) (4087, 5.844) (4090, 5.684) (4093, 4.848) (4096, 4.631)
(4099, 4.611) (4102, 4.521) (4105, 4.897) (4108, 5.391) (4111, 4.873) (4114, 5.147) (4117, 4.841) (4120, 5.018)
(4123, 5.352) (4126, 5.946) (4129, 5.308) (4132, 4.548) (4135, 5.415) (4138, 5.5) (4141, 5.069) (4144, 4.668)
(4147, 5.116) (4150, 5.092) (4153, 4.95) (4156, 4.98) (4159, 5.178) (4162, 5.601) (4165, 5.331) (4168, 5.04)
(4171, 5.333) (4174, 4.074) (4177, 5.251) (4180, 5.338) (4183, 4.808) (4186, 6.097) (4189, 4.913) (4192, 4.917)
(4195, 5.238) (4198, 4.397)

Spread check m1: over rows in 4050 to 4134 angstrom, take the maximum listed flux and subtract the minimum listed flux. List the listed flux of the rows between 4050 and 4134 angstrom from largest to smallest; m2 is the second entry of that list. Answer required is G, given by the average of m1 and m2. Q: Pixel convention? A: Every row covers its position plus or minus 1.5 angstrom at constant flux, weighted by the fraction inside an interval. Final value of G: 3.8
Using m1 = 1.76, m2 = 5.844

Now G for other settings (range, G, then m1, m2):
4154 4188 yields 3.8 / 2.02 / 5.601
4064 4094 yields 3.5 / 1.25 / 5.684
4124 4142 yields 3.4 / 1.40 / 5.5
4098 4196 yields 4.0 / 2.02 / 5.946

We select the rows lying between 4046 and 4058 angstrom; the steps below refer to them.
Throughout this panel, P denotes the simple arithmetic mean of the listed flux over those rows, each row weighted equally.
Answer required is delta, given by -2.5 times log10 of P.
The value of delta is -1.74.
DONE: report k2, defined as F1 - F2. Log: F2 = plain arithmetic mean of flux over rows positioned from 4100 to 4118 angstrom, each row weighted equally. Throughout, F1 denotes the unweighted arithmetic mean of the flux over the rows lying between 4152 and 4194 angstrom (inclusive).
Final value 0.18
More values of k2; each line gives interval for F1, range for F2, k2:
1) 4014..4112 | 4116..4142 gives -0.08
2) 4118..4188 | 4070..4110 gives 0.14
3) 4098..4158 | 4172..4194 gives 0.01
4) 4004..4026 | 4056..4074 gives 0.48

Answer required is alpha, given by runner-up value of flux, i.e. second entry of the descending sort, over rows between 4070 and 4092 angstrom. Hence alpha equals 5.684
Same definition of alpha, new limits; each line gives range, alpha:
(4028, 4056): 6.07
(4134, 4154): 5.415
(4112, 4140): 5.5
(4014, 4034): 5.776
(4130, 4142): 5.415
